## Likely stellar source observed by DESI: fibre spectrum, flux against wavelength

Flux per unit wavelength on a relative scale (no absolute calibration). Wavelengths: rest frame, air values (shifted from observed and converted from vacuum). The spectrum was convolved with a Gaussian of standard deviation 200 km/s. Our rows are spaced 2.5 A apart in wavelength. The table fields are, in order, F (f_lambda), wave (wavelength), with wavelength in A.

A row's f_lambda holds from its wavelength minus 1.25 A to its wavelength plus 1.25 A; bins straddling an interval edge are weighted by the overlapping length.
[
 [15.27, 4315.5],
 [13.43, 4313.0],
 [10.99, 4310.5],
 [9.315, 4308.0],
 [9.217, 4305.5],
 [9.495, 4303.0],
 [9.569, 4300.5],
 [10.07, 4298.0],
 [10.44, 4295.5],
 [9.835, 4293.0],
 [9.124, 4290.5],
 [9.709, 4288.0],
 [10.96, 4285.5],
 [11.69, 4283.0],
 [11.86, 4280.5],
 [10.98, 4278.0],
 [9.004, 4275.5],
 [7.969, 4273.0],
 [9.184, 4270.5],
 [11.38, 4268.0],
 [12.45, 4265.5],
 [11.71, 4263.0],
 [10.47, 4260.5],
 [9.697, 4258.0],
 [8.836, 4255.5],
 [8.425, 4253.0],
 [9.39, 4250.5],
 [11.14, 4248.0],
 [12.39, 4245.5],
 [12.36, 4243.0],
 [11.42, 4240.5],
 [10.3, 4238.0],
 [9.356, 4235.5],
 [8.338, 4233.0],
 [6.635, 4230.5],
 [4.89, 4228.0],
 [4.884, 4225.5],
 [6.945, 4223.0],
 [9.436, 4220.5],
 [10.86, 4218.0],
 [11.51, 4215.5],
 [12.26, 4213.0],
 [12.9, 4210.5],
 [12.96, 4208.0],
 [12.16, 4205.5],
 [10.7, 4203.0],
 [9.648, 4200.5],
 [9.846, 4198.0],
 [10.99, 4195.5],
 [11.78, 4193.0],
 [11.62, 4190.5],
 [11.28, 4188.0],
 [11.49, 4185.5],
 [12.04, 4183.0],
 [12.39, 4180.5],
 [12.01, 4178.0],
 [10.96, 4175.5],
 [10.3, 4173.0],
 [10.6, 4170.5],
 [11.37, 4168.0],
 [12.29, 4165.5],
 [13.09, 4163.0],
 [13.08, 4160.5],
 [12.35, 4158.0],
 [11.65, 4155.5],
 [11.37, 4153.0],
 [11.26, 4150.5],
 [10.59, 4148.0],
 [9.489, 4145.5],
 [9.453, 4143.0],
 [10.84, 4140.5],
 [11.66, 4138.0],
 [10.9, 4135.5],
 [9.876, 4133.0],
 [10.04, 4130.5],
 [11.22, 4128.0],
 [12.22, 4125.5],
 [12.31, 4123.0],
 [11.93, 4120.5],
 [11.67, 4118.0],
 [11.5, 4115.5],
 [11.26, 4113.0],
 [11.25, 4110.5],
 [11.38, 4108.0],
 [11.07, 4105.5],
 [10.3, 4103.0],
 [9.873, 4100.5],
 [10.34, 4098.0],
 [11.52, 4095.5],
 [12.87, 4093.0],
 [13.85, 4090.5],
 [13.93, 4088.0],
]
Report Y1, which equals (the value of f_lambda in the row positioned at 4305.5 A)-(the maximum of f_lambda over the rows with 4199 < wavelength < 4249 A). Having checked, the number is -3.7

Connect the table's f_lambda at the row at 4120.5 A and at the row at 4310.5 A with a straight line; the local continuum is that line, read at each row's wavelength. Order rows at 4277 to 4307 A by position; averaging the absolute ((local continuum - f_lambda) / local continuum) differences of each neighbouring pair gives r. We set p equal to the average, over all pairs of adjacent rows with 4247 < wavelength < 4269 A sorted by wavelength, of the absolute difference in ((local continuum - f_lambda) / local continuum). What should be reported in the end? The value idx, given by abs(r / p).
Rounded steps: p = 0.087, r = 0.05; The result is 0.6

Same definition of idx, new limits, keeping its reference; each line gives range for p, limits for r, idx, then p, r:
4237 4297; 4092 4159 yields 0.6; 0.087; 0.05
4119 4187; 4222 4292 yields 1.8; 0.053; 0.09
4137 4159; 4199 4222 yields 1.4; 0.055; 0.07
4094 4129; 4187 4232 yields 2.3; 0.035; 0.08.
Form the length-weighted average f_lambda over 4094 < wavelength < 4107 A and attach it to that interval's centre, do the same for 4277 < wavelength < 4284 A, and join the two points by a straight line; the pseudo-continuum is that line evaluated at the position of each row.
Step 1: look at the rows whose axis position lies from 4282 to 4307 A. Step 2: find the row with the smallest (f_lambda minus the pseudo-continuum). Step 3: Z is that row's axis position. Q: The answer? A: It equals 4290.5 A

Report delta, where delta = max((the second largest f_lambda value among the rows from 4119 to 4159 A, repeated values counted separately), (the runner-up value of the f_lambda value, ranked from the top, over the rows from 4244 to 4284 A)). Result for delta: 12.4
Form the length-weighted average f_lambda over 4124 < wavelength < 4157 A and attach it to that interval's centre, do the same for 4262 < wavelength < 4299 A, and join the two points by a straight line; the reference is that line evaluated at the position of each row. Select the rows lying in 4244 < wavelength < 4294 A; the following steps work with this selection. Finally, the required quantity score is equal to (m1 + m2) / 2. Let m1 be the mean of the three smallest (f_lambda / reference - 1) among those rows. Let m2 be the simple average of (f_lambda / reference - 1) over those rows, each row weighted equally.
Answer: -0.105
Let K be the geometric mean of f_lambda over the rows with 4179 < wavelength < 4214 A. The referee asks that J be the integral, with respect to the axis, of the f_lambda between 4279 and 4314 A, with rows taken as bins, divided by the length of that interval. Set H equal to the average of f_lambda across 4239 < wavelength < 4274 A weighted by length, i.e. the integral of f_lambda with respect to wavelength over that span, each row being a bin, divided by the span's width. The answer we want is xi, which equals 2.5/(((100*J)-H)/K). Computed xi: 0.0280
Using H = 10.5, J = 10.4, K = 11.53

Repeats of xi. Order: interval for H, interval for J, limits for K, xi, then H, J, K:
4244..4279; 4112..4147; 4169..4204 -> 0.0254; 10.2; 11.0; 11.09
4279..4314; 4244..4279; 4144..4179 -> 0.0282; 10.4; 10.2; 11.41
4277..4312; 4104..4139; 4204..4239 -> 0.0203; 10.2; 11.3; 9.08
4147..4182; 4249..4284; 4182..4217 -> 0.0284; 11.7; 10.2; 11.47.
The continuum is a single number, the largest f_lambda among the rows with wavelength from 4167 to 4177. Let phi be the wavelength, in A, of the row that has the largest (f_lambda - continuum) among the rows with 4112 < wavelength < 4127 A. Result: 4123.0 A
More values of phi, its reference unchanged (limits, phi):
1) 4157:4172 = 4163.0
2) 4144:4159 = 4158.0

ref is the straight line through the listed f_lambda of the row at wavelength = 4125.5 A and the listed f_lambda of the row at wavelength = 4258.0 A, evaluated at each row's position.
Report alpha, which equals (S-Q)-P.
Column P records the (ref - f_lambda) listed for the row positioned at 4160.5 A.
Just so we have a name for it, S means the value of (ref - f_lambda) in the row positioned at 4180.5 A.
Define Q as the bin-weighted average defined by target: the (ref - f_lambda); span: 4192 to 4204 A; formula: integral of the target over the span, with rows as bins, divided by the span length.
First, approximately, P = -1.5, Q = 0.3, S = -1.2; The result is 0.0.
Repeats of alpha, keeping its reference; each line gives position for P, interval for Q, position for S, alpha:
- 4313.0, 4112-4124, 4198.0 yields 5.1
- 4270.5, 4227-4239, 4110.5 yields -1.3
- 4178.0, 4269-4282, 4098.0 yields 3.7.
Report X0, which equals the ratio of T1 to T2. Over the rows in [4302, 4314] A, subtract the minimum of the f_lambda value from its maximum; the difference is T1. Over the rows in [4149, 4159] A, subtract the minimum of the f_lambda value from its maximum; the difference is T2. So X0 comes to 3.9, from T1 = 4.2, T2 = 1.09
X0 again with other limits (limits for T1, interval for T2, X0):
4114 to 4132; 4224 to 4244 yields 0.3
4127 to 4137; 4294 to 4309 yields 1.1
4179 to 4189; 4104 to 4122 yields 1.3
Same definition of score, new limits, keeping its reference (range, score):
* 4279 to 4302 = -0.045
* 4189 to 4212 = 0.007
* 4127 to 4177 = -0.042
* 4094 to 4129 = -0.020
